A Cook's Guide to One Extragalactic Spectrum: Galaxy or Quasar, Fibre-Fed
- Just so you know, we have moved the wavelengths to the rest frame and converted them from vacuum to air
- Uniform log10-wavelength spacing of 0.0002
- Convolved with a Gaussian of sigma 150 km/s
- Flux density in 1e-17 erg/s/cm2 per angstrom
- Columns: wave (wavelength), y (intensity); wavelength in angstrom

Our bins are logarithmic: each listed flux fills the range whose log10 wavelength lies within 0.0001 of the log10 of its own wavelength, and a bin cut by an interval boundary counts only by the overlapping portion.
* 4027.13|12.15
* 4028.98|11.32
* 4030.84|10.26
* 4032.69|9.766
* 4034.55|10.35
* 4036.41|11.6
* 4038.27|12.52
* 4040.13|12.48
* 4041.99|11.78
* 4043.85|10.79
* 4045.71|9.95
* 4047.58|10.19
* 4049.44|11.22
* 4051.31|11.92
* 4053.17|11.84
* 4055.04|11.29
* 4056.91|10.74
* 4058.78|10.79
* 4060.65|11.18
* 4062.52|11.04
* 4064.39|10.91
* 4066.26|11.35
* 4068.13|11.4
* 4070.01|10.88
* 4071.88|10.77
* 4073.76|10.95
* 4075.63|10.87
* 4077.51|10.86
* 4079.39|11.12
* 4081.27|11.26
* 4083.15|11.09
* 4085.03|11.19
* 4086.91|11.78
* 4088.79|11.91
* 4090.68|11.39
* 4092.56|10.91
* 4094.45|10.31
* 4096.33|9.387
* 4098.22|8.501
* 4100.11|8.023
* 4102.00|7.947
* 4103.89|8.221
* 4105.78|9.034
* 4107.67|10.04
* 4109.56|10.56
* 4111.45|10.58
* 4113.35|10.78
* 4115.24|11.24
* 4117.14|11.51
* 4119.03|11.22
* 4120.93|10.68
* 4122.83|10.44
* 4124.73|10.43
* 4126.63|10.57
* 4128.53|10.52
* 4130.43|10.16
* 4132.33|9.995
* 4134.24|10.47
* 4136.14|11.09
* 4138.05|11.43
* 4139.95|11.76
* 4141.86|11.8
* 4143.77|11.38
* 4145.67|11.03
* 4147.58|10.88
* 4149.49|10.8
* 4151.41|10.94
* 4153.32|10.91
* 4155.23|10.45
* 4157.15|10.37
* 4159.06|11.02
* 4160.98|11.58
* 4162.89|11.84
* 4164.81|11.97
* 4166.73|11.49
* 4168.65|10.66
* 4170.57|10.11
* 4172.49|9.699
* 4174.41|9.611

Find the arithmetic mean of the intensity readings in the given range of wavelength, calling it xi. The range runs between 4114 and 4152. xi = 10.92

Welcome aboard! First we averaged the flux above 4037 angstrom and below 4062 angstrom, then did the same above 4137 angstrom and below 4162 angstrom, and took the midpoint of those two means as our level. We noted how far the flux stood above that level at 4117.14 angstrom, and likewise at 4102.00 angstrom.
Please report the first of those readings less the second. 3.6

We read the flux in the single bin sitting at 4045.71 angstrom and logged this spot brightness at 9.95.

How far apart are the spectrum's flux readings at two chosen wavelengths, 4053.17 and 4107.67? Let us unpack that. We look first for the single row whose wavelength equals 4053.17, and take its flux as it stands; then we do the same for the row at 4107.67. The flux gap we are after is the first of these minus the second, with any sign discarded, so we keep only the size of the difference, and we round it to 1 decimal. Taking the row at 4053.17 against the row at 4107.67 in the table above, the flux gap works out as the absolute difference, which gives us 1.8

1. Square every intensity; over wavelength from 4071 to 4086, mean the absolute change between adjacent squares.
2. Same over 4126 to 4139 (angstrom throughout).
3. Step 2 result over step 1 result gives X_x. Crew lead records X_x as 2.4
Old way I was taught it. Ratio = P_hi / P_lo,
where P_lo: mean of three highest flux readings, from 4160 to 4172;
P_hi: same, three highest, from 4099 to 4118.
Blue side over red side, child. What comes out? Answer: 0.95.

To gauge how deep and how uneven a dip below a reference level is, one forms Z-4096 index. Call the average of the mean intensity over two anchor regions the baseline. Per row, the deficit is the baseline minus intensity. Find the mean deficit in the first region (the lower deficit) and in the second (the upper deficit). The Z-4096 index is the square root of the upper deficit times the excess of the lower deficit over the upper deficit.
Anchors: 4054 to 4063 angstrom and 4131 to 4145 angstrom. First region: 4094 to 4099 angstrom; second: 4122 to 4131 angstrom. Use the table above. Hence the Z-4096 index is 0.8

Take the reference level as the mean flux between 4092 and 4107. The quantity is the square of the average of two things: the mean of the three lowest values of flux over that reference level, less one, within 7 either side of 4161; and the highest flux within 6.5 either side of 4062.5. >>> 33.5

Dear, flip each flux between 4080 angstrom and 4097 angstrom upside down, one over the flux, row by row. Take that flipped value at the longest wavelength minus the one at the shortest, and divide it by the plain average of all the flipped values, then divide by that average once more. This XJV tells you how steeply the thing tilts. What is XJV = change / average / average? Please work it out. 2.1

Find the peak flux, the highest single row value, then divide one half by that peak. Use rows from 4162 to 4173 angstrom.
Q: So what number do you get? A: 0.0418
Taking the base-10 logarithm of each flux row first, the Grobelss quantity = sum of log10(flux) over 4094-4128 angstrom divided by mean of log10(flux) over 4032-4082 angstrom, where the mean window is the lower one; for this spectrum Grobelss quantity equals 17.2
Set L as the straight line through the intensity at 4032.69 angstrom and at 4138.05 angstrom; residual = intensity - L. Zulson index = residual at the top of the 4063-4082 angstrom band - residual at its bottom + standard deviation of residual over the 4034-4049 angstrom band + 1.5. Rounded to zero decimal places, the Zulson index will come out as 3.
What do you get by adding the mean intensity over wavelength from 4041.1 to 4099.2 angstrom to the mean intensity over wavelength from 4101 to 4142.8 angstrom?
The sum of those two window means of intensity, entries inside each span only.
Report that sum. 21.4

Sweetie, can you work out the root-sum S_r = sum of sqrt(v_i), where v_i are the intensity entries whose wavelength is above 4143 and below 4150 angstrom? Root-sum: 13.3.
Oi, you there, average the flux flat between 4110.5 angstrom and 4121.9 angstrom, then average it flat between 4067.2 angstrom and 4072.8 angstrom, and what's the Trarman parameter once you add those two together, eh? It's 22.0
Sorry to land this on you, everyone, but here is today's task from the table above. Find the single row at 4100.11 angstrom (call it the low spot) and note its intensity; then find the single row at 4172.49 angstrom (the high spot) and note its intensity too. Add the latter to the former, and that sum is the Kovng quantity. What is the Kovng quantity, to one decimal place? 17.7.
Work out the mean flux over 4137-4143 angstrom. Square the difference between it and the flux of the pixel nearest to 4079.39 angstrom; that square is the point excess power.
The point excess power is 0.3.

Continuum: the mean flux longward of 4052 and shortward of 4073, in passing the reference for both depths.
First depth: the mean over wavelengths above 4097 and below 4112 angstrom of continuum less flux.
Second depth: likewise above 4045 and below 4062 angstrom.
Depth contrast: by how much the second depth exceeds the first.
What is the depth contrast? -1.9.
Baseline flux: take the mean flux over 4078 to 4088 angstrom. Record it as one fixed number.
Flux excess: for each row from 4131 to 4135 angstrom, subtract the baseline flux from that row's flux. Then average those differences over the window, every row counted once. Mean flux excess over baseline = -1.1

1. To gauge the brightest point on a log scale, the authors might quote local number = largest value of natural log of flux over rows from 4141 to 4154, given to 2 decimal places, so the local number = 2.47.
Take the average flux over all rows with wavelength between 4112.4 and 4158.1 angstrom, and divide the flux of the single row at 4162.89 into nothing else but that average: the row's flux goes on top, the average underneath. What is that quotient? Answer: 1.09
